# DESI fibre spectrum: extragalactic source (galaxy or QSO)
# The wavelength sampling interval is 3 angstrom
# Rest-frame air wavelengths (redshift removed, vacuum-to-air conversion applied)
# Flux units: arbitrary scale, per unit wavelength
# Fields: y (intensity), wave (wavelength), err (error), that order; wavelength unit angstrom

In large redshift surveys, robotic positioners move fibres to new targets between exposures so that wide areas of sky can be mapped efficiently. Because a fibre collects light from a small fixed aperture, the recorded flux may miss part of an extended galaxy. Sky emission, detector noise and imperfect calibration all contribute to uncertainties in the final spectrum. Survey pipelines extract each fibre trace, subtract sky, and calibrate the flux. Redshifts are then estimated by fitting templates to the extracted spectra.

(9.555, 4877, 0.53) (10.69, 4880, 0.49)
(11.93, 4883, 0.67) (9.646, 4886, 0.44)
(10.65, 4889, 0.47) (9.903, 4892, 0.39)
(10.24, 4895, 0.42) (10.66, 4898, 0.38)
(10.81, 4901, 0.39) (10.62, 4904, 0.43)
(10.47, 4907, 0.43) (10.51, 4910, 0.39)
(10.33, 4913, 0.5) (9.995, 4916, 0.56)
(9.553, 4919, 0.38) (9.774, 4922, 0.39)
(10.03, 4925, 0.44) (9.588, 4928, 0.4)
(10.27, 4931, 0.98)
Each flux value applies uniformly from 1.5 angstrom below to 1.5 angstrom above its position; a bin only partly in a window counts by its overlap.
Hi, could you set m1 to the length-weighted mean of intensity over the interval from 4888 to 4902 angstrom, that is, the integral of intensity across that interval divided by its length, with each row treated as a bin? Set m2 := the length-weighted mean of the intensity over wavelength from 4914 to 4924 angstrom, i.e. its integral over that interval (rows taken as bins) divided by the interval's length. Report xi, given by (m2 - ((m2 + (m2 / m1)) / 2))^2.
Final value 19.7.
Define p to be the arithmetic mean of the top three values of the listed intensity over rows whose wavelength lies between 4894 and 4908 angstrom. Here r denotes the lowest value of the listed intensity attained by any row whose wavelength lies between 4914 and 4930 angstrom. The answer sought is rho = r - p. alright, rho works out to -1.14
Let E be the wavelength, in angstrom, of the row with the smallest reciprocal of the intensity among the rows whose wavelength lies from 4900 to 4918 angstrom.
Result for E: 4901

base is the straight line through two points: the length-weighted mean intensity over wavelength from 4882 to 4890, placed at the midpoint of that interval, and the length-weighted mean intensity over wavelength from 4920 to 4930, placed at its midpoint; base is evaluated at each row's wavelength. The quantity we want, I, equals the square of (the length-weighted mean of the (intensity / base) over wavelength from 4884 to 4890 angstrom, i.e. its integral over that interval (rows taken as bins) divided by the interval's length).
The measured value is 0.93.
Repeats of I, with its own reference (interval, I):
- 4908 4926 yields 1.01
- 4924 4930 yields 1.01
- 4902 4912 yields 1.07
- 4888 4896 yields 0.94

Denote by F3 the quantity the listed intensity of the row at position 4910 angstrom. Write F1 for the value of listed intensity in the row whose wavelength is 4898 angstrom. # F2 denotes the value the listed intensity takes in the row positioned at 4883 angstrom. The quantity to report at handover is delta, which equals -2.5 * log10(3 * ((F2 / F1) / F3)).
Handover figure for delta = 1.24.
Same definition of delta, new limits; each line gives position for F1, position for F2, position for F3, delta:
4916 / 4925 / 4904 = 1.37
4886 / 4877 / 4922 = 1.29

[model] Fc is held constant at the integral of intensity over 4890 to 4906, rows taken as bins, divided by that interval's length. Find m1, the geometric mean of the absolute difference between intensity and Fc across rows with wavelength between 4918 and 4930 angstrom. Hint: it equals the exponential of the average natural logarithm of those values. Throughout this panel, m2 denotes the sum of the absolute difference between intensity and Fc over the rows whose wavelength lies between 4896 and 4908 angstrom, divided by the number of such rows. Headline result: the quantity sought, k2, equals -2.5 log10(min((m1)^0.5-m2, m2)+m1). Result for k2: 0.1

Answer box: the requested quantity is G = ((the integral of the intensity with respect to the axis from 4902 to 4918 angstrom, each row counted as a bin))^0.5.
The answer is 12.9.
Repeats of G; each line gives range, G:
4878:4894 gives 13.0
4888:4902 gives 12.1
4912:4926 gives 11.8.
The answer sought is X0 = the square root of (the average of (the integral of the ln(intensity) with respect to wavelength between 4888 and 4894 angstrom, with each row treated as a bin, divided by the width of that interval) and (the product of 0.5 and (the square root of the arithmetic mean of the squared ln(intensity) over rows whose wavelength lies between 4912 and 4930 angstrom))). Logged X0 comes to 1.32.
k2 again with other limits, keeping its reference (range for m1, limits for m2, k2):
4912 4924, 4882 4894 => 1.2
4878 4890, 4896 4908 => 0.4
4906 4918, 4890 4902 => 3.4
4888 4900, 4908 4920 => 1.0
